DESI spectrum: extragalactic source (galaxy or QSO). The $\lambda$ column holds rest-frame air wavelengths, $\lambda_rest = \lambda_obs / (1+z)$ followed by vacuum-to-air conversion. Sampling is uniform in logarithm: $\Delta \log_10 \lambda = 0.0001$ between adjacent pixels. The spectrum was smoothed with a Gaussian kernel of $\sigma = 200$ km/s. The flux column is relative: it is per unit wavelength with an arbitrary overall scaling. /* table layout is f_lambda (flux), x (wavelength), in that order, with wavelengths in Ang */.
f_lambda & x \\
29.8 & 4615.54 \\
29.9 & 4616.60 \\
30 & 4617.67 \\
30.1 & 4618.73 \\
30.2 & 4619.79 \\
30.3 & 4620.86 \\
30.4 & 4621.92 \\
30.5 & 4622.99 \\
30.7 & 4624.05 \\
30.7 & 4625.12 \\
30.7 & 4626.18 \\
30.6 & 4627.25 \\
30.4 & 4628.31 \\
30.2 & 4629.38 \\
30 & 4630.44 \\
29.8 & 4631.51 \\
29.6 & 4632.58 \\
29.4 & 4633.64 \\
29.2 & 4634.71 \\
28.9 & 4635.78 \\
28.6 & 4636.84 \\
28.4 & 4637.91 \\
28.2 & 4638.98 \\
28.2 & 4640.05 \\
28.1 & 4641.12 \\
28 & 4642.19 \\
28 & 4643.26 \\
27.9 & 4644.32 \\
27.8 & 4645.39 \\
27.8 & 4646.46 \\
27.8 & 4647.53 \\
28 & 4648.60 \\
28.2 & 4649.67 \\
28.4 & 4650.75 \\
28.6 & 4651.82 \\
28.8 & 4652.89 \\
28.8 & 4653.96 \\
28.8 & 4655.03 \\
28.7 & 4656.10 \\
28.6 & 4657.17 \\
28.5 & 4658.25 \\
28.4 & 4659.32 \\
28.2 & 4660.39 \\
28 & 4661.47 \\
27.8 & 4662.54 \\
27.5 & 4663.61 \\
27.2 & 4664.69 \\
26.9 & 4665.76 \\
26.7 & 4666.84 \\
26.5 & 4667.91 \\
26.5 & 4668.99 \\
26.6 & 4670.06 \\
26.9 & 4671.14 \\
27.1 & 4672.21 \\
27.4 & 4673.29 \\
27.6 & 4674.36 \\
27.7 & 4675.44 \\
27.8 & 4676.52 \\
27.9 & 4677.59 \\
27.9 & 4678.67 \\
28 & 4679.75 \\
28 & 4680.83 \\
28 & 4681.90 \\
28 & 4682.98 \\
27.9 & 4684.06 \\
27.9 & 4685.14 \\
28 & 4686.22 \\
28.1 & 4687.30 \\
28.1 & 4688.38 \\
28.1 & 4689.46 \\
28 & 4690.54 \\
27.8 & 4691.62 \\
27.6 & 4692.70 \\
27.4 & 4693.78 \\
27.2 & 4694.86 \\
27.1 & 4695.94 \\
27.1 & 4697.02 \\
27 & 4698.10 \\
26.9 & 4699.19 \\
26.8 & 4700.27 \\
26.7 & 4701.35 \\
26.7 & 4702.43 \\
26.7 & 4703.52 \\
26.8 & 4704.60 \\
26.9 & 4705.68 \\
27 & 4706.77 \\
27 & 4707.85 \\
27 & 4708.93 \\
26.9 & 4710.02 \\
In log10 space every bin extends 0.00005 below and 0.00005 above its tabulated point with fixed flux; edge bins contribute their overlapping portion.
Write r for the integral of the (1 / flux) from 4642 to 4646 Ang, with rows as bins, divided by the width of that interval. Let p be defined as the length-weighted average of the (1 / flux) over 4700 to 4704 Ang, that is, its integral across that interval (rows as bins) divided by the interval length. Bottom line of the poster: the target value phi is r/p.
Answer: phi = 0.96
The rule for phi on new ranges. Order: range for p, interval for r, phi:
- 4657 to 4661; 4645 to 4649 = 1.02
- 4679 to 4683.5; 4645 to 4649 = 1.01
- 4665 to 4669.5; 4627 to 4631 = 0.88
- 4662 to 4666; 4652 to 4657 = 0.95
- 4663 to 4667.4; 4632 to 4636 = 0.92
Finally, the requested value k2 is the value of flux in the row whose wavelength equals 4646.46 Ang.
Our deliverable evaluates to 27.8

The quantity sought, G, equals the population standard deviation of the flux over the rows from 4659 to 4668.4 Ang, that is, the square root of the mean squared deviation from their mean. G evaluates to 0.64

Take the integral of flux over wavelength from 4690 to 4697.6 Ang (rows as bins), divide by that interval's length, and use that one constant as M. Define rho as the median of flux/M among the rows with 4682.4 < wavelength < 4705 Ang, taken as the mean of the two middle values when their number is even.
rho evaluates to 1.00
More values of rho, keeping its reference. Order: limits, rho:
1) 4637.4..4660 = 1.03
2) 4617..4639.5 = 1.10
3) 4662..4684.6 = 1.00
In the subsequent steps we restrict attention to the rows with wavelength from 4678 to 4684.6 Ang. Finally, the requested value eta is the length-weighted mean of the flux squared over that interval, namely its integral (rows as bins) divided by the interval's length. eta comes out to 782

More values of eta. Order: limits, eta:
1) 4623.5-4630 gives 934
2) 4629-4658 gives 819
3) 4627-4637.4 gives 880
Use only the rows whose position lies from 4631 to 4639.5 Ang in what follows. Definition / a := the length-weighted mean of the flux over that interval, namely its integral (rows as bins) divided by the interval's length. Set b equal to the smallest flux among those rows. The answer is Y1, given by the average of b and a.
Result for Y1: 28.6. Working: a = 29.0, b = 28.2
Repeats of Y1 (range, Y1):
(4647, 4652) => 28.0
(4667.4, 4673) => 26.6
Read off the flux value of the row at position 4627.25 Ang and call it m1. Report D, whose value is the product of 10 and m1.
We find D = 306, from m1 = 30.6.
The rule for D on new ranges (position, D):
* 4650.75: 284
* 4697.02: 271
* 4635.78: 289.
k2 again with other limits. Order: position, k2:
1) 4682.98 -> 28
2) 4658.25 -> 28.5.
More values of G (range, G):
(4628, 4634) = 0.34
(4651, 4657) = 0.08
